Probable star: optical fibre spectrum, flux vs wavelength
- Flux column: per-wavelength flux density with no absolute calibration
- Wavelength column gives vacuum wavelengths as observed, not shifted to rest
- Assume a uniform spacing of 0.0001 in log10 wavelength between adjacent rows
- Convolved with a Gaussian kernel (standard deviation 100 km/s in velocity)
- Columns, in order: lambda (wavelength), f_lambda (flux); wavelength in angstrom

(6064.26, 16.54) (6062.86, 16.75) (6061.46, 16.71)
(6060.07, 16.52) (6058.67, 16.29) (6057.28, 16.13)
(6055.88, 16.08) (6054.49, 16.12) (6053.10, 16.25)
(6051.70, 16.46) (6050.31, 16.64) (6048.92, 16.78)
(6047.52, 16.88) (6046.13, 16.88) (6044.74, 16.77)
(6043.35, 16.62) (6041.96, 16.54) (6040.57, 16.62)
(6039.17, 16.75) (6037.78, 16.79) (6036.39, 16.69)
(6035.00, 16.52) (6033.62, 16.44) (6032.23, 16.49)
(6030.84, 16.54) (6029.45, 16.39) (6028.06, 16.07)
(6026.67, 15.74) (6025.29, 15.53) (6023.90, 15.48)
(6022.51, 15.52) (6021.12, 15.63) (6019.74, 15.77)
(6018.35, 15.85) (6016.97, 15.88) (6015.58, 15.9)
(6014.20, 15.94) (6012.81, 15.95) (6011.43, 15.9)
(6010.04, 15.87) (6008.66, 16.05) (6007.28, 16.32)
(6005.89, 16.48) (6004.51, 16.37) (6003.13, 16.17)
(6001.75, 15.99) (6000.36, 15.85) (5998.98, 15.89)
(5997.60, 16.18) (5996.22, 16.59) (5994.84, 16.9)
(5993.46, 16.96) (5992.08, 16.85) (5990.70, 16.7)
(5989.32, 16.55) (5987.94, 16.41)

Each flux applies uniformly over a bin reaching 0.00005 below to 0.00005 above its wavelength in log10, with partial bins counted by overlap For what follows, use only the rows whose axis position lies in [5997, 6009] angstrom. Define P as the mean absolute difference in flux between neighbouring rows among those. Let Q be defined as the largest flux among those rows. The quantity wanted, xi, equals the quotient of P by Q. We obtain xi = 0.011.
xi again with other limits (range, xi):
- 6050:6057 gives 0.008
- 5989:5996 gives 0.007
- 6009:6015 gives 0.002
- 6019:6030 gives 0.010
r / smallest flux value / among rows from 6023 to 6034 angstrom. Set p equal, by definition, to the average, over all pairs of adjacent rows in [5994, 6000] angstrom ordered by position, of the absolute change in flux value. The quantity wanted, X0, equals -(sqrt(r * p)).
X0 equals -2.3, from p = 0.337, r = 15.48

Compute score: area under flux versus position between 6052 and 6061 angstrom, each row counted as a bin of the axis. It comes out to 146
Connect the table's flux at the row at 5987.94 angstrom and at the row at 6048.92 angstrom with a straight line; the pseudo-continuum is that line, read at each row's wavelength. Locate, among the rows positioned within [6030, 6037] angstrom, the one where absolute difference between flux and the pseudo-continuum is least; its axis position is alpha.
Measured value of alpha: 6036.39 angstrom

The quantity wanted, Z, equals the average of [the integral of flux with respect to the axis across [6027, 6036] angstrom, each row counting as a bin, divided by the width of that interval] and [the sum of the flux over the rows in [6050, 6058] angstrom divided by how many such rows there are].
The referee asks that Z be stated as 16.34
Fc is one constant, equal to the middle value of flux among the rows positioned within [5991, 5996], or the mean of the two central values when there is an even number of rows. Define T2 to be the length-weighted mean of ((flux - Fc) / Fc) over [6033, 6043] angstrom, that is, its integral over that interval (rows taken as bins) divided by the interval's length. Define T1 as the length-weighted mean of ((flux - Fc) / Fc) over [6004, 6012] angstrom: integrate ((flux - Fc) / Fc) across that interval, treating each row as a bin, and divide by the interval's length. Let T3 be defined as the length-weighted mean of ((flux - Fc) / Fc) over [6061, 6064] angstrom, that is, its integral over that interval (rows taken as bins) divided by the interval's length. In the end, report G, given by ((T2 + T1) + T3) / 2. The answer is -0.036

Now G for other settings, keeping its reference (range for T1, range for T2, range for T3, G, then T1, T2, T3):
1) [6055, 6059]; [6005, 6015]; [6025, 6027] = -0.084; -0.044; -0.049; -0.075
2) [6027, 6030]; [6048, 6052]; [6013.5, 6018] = -0.058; -0.044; -0.014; -0.059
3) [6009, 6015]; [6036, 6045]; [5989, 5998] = -0.041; -0.058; -0.013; -0.012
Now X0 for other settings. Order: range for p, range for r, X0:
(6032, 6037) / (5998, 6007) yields -1.3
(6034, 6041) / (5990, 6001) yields -1.3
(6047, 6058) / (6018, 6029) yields -1.4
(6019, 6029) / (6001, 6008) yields -1.5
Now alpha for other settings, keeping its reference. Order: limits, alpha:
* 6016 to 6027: 6016.97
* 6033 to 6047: 6036.39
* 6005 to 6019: 6005.89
